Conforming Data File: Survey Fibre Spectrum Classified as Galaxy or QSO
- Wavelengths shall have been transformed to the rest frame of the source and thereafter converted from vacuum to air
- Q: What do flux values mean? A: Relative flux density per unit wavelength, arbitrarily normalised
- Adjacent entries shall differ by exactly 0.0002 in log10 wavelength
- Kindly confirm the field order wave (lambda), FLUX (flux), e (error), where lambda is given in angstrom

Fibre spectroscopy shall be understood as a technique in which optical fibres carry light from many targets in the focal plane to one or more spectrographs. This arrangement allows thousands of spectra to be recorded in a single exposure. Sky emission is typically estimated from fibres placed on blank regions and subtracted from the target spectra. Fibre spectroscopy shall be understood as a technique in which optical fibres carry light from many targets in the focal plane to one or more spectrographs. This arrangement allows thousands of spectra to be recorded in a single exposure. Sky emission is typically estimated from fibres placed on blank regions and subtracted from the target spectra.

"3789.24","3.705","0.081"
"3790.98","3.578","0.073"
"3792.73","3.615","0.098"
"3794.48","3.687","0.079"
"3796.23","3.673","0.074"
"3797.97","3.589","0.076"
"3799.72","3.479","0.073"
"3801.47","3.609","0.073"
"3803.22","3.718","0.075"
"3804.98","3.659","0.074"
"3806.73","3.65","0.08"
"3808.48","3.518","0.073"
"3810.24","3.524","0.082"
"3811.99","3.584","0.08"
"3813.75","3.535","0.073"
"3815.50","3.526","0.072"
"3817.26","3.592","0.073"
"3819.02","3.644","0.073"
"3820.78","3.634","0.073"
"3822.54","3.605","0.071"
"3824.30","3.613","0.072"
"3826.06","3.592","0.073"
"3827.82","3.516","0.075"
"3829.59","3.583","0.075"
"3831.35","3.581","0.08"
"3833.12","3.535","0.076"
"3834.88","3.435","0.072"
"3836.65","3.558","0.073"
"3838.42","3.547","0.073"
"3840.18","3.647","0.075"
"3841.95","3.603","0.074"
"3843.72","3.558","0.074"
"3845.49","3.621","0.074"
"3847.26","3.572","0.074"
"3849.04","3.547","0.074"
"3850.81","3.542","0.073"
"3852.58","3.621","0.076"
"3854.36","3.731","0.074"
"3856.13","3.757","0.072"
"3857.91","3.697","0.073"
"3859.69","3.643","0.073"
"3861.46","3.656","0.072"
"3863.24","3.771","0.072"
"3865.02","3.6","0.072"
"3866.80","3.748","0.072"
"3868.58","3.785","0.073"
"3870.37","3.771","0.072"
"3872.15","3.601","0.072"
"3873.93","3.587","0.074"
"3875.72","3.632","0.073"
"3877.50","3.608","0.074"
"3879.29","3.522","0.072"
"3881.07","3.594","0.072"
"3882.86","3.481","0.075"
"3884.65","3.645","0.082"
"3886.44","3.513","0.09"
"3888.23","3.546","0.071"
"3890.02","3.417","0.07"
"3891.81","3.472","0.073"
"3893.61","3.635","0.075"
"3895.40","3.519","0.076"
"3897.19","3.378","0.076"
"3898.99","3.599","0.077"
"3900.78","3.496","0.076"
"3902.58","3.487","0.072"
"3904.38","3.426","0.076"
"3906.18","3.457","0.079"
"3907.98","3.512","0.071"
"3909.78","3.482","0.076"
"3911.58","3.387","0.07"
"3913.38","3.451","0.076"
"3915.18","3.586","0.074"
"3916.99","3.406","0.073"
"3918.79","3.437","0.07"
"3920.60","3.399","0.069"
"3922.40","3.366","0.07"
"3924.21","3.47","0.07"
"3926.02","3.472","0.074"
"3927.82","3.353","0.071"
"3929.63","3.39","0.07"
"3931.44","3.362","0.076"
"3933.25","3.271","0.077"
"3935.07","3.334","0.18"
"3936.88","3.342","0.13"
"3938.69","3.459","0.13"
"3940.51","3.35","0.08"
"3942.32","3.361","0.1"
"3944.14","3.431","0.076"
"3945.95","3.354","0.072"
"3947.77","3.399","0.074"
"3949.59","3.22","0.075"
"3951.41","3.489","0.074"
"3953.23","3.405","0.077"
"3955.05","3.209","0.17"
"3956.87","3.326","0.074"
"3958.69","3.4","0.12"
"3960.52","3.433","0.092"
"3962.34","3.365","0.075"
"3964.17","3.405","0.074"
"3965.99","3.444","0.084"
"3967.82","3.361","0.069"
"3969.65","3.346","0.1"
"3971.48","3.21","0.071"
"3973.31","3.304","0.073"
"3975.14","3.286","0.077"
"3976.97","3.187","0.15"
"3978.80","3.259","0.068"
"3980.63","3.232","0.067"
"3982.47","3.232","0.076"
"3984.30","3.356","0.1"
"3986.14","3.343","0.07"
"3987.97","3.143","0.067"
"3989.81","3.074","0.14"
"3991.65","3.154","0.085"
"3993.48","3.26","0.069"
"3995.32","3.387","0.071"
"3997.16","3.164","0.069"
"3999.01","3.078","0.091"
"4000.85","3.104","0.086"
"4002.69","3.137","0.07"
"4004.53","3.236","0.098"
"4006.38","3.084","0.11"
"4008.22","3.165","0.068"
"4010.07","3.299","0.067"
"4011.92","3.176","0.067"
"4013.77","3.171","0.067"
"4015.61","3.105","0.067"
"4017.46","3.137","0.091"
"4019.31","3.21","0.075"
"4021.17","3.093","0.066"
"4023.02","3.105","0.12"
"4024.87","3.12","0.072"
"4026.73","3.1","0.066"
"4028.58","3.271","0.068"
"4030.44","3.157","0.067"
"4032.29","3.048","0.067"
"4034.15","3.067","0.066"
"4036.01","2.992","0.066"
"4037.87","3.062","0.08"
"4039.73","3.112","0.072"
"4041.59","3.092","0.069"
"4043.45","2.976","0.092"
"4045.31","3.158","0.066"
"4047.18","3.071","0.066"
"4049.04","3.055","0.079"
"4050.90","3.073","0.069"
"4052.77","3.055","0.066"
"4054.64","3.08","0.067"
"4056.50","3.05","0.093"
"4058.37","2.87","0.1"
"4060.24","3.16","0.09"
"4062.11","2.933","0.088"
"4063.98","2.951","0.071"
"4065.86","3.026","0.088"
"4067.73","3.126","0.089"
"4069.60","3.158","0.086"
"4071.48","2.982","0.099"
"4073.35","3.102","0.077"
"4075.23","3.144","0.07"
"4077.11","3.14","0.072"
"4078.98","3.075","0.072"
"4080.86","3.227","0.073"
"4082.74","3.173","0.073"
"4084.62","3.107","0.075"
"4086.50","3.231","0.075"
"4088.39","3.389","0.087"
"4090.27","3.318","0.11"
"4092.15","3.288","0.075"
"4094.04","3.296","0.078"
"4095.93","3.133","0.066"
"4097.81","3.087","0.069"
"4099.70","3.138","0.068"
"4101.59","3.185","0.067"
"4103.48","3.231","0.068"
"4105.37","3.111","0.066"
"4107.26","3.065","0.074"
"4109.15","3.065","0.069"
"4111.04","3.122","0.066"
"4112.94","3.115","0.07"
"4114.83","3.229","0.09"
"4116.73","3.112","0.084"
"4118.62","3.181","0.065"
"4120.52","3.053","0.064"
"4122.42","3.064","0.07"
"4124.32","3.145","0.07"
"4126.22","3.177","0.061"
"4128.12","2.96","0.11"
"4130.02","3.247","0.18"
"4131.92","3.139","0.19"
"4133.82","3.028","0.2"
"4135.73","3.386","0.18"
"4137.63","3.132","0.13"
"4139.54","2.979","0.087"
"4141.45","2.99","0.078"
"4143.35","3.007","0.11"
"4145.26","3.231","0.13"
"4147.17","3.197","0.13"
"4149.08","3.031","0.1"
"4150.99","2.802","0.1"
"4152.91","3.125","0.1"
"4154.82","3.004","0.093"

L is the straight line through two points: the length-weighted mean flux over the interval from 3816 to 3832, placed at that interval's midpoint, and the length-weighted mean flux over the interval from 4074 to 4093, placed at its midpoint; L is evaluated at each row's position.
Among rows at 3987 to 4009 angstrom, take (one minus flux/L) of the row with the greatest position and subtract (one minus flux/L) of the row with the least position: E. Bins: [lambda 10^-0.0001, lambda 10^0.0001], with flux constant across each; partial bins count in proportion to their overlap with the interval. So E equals -0.02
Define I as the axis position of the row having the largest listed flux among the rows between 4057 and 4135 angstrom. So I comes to 4088.39 angstrom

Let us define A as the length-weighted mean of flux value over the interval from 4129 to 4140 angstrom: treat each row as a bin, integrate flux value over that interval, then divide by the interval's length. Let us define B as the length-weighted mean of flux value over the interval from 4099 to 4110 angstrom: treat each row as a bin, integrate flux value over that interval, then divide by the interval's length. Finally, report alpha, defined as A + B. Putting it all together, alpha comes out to 6.29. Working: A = 3.16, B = 3.13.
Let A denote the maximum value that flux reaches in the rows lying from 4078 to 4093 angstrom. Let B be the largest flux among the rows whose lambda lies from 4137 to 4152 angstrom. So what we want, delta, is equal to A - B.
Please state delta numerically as 0.16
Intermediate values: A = 3.389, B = 3.231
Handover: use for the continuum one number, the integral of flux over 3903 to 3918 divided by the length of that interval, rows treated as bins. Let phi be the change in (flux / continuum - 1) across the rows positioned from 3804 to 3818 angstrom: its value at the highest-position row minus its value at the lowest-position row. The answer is -0.019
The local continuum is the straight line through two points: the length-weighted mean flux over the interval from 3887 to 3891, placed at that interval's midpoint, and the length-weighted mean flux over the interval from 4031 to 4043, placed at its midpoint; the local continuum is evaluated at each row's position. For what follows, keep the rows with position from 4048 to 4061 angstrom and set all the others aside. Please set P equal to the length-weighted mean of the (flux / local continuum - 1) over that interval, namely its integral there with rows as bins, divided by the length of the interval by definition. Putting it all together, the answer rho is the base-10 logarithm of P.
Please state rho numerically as -1.9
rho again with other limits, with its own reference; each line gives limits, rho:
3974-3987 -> -1.8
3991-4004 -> -2.5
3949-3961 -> -1.8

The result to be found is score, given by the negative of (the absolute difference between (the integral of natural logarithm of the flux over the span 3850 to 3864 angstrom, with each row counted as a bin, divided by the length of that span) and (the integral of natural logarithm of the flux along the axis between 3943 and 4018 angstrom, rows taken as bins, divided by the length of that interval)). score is -0.12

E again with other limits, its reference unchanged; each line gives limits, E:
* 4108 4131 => -0.07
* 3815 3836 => 0.02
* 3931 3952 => -0.05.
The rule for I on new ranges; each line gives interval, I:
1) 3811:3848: 3840.18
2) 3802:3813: 3803.22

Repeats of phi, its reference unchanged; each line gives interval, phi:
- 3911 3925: 0.024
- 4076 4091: 0.051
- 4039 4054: -0.016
